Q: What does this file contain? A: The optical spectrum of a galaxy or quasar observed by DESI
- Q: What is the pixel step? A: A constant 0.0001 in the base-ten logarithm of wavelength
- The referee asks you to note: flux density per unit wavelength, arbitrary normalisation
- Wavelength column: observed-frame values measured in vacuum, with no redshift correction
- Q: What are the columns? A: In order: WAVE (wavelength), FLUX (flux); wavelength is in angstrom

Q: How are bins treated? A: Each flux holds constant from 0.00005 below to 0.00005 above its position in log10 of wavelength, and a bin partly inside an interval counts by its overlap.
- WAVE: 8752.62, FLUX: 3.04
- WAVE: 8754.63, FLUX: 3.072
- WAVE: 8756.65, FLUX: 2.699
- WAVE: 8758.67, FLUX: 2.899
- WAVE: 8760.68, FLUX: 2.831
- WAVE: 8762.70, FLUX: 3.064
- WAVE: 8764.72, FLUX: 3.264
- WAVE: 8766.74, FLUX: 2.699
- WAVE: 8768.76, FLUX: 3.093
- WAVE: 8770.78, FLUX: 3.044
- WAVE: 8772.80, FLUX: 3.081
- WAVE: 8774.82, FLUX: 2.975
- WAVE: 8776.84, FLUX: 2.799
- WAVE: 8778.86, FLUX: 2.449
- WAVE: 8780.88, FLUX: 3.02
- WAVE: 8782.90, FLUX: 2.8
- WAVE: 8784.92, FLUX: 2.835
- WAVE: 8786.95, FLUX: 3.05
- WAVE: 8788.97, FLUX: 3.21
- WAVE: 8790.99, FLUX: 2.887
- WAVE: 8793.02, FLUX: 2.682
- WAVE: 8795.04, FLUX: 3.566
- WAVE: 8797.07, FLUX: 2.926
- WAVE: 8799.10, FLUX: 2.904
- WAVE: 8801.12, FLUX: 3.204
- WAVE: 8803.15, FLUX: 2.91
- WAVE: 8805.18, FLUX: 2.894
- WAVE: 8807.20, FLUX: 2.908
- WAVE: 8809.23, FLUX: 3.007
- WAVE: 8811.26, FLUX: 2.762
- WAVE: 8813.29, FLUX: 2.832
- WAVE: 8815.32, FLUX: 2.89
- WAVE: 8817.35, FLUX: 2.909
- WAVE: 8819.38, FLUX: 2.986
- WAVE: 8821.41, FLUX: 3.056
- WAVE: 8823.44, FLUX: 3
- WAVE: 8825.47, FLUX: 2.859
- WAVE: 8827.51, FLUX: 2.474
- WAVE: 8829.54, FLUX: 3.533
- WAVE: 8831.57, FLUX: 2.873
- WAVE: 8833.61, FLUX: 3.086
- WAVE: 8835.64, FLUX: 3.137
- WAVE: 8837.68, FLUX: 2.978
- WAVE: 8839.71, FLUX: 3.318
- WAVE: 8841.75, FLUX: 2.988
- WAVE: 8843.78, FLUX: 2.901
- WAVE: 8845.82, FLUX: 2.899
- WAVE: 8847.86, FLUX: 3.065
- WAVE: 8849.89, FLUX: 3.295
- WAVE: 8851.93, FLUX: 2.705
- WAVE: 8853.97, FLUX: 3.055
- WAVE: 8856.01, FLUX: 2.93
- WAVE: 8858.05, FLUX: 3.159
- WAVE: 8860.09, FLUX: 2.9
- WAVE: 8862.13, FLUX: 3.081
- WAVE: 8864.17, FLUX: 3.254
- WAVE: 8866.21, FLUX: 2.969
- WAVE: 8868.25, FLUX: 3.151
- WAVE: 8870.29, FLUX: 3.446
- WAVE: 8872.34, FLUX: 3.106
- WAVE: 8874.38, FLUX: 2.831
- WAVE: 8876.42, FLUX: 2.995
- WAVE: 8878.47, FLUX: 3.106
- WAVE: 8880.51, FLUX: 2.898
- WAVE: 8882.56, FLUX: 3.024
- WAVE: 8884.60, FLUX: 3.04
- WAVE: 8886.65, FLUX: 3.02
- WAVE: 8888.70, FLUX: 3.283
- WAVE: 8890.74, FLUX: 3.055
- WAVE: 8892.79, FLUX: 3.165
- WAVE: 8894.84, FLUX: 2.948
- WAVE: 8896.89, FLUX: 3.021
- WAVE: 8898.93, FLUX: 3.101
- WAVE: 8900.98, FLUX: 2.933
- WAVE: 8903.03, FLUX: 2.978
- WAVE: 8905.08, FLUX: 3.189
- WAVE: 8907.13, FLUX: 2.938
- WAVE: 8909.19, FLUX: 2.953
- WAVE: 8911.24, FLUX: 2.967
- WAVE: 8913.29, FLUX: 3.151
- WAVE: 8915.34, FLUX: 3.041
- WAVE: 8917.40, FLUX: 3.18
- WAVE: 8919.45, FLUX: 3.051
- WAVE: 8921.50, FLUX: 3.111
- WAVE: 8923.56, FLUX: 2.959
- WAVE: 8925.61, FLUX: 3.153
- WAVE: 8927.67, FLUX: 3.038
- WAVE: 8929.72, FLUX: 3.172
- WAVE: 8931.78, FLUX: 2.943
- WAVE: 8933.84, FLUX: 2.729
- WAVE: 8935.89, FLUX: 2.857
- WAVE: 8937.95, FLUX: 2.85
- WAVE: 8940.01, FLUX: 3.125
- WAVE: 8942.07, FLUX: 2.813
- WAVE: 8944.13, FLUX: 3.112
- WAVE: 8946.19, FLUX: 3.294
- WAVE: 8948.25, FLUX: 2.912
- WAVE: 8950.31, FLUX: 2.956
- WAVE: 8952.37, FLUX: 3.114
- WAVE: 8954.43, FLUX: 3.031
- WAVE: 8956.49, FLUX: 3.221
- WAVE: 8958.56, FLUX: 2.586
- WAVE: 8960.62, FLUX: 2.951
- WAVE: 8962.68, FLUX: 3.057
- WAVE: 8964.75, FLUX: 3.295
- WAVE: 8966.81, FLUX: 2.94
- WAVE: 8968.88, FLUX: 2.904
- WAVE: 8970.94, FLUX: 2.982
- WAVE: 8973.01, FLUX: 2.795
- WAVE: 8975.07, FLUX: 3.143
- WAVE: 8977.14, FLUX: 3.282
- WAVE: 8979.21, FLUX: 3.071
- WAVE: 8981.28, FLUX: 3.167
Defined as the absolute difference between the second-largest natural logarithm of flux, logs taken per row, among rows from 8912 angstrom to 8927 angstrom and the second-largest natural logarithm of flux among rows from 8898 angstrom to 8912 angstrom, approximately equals 0.017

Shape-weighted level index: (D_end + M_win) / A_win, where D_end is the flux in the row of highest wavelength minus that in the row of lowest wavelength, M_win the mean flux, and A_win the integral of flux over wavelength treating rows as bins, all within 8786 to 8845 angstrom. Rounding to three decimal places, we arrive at 0.016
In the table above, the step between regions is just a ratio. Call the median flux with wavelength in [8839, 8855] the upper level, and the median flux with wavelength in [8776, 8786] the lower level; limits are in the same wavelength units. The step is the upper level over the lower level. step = 1.08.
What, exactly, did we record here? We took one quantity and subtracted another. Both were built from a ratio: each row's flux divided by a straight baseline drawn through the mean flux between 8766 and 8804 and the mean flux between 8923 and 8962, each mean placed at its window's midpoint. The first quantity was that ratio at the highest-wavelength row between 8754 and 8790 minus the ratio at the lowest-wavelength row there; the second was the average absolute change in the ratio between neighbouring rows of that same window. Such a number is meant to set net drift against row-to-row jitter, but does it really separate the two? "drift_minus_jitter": -0.03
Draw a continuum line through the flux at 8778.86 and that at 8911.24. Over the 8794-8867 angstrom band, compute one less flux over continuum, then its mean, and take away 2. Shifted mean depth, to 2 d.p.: -2.13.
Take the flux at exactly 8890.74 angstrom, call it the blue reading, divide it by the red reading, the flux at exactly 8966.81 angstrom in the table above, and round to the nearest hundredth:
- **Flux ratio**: 1.04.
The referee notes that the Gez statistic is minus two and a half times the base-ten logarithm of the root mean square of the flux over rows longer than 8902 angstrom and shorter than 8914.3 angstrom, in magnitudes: -1.20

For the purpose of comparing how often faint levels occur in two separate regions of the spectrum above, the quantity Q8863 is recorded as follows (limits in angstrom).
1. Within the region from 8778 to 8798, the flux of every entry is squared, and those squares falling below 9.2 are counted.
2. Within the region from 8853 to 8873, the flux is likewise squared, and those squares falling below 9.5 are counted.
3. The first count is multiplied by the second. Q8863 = 35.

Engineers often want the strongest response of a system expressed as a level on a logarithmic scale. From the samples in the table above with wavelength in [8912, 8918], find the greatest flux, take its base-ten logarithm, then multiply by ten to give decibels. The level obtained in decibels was 5.02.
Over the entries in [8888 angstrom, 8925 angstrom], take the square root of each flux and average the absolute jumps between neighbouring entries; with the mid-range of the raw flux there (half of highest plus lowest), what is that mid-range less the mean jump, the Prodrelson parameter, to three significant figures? 3.07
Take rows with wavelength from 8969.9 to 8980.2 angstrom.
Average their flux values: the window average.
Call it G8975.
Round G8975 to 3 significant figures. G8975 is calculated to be 3.05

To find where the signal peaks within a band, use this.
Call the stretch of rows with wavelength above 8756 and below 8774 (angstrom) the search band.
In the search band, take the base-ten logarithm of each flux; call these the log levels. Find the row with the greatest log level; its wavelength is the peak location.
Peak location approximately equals 8764.72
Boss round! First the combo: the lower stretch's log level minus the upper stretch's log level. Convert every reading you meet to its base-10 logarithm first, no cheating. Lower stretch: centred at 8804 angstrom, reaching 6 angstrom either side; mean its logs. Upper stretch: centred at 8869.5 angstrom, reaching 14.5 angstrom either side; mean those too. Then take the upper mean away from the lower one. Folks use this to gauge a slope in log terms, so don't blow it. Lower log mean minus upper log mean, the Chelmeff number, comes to -0.013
